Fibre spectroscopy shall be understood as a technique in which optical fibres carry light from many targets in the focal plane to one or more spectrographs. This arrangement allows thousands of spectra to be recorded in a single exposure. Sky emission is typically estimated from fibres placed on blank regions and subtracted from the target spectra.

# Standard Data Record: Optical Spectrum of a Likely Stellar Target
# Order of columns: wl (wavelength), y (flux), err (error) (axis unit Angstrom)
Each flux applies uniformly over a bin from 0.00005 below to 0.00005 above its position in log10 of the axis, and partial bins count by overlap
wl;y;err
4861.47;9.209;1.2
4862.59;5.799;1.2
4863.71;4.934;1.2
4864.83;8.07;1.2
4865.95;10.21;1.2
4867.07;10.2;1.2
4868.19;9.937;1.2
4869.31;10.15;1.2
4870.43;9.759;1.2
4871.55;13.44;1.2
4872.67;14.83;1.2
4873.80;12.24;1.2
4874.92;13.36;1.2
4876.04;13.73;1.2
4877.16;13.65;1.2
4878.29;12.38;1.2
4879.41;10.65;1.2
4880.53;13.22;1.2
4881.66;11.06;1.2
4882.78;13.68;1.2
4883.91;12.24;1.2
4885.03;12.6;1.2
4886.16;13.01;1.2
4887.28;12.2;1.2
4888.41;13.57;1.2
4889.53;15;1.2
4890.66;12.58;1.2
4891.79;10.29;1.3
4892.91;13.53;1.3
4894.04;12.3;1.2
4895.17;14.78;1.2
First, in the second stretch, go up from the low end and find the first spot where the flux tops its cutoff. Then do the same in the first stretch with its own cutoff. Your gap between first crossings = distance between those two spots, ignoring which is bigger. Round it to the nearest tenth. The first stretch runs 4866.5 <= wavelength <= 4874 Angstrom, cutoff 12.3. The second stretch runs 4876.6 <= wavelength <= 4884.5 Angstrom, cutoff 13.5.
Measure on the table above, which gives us 5.6 Angstrom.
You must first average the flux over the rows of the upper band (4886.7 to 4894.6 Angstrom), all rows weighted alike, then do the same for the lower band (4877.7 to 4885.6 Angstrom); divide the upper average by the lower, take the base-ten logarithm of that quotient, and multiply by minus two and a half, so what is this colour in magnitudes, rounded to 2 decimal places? -0.05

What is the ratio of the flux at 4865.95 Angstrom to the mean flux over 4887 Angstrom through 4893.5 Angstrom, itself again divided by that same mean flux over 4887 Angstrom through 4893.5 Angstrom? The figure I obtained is 0.062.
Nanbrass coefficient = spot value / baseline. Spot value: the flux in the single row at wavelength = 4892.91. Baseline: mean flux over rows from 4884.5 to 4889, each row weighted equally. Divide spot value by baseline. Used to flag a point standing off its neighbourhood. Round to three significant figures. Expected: 1.05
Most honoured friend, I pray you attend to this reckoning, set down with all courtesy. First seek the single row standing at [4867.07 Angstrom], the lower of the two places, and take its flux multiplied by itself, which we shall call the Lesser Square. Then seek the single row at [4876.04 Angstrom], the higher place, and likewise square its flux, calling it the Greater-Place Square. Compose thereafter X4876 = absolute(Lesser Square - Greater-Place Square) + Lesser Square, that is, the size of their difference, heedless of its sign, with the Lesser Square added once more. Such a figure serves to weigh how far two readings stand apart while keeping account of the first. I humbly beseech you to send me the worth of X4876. 189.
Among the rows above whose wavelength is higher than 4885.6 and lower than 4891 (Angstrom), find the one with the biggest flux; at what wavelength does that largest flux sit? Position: 4889.53 Angstrom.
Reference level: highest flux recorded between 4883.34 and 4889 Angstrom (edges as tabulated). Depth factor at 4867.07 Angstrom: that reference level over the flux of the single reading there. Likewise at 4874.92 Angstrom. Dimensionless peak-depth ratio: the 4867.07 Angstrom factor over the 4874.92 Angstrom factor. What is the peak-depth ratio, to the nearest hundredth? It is 1.31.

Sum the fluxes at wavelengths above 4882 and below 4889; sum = 77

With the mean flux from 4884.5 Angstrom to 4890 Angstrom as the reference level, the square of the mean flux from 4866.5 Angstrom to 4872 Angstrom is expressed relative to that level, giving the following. 8.6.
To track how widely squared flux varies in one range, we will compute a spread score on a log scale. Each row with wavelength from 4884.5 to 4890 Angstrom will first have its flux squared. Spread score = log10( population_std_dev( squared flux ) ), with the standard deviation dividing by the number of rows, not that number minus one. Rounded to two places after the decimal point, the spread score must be 1.43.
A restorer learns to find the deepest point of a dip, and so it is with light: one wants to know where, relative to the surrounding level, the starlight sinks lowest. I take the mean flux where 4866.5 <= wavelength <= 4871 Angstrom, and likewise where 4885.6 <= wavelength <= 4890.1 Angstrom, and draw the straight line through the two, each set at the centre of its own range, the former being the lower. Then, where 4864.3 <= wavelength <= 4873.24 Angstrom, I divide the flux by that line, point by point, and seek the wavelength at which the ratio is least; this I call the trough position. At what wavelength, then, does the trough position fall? 4864.83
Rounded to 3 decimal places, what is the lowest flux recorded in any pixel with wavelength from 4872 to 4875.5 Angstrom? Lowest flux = 12.240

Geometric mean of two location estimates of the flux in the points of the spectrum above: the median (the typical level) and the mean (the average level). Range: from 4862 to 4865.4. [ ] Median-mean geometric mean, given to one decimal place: 6.0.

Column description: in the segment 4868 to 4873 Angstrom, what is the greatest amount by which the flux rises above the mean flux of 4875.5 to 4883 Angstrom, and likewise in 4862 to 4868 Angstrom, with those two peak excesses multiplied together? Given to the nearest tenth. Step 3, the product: -5.3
